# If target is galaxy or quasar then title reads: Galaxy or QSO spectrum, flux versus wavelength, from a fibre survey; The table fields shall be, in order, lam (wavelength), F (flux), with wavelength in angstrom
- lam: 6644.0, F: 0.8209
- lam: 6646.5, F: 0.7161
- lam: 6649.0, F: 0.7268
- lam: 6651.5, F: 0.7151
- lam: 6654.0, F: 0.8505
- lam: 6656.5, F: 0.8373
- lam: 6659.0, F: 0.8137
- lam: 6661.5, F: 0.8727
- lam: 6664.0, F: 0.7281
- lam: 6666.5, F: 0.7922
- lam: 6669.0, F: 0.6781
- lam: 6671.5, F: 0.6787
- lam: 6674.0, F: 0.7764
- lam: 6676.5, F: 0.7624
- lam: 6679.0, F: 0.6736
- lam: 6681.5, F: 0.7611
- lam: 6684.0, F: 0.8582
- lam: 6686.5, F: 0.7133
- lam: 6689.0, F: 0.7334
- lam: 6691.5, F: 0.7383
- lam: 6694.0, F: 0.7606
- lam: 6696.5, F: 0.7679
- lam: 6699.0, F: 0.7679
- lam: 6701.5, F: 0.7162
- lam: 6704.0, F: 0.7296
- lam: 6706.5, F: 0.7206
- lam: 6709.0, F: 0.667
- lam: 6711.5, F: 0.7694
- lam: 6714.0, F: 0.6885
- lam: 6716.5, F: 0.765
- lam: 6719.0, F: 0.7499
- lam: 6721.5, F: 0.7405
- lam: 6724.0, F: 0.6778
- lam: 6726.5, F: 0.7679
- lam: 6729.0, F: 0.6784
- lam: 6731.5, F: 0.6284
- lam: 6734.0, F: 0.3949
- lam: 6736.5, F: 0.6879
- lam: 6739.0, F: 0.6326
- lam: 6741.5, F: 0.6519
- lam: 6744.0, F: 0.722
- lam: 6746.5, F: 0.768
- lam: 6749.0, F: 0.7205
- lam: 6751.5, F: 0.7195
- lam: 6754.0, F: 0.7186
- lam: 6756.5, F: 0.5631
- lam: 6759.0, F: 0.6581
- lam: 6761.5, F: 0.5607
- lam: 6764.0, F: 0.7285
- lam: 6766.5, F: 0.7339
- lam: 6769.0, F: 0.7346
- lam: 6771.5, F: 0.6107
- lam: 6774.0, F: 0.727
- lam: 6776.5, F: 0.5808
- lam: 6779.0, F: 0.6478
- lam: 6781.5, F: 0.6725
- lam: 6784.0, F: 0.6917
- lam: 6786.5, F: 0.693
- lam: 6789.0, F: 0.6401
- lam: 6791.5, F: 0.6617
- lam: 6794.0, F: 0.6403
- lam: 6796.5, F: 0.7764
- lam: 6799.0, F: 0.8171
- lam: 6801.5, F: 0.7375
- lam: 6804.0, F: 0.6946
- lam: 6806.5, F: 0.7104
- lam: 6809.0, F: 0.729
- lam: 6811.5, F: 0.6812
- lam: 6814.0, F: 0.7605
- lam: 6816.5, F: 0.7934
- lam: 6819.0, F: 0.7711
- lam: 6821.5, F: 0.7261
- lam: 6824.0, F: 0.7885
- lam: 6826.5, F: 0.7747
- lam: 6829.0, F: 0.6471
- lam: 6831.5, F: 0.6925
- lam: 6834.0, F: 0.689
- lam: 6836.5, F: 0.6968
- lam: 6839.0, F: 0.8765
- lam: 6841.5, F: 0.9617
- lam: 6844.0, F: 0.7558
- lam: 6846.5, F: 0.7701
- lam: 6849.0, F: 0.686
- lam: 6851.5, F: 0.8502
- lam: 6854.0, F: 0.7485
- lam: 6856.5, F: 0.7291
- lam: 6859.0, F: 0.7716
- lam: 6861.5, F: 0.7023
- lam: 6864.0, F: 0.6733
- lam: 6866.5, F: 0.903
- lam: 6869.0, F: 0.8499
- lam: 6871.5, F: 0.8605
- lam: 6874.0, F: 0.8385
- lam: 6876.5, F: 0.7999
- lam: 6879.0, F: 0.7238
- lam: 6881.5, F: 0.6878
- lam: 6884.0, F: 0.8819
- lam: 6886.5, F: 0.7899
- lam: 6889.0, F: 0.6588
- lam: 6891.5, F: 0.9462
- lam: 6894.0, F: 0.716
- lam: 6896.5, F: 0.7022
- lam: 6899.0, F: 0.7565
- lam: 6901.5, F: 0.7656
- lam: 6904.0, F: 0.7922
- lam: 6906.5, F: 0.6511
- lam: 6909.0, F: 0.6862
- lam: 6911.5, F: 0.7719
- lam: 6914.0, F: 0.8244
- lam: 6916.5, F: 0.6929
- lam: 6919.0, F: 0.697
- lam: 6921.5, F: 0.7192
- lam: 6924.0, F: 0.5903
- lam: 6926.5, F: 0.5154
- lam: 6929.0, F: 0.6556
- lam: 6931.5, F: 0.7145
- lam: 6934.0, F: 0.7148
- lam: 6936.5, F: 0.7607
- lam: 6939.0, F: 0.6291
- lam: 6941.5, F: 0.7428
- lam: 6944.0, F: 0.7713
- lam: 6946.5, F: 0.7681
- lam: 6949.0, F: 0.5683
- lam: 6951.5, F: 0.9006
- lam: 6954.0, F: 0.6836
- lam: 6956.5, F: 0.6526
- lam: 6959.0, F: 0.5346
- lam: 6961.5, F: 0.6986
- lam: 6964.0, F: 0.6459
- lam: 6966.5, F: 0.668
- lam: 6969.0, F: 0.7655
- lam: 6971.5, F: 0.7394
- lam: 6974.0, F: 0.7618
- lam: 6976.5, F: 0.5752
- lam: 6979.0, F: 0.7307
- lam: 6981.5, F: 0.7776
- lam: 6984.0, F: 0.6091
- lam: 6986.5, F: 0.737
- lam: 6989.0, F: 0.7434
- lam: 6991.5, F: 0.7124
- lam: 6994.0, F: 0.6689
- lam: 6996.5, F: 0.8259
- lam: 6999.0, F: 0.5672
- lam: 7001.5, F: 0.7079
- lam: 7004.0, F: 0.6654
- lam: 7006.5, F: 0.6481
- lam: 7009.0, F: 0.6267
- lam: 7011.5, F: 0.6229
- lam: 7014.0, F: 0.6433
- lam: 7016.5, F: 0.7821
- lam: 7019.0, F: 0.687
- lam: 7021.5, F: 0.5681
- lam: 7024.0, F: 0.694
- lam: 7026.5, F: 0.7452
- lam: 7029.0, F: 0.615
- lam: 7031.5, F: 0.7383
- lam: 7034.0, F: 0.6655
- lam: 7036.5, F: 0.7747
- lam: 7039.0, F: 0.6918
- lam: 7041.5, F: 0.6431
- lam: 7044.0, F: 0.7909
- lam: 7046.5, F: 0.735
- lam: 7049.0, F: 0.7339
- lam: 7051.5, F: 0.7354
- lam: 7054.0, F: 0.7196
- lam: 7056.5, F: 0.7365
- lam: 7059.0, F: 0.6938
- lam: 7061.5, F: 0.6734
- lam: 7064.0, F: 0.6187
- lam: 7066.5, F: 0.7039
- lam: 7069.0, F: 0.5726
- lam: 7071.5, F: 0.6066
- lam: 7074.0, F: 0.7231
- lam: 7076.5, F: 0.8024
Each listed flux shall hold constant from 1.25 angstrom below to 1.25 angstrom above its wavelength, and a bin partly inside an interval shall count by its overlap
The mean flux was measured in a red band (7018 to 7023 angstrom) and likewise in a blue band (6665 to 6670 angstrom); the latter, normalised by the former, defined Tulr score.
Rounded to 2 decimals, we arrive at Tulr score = 1.17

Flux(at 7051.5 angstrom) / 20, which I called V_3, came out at 0.0368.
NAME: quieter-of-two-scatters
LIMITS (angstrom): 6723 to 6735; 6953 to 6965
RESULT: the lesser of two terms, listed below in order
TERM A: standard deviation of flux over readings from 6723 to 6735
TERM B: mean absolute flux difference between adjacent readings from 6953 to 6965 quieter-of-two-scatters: 0.091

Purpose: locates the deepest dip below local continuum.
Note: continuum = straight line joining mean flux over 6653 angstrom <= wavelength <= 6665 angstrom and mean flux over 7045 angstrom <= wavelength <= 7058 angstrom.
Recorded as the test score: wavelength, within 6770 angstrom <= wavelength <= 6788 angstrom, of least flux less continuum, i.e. 6776.5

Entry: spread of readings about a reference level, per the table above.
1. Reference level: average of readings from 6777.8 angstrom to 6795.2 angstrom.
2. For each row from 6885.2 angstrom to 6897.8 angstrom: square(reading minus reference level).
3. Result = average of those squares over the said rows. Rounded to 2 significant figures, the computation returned 0.020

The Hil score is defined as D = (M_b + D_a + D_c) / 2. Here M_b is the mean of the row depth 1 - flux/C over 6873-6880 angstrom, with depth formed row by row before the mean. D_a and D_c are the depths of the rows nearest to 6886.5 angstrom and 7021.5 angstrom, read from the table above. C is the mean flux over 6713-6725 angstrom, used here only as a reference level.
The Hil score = 0.02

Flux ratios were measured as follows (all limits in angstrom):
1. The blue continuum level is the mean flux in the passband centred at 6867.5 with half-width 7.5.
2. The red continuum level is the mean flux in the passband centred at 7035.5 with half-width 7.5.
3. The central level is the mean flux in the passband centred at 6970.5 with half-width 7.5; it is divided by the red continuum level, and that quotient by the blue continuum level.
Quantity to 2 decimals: 1.25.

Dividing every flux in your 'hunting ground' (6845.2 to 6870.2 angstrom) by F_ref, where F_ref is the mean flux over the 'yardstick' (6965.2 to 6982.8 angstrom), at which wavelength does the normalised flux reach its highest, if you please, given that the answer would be 6866.5 angstrom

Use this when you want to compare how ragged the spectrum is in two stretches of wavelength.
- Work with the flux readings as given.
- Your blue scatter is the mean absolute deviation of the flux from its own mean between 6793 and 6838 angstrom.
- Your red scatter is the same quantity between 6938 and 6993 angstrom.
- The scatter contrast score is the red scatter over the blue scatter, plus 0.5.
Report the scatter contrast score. 2.1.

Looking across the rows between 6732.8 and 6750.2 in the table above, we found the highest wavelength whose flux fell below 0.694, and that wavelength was 6741.5 angstrom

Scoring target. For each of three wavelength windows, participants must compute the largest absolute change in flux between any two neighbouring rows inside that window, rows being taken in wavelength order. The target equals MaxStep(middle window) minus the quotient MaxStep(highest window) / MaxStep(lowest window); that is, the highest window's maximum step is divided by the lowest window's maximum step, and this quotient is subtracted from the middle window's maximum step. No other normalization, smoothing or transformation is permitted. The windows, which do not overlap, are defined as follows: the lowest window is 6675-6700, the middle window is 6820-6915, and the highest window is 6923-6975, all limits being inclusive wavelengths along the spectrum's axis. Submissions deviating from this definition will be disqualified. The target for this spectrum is -2.0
